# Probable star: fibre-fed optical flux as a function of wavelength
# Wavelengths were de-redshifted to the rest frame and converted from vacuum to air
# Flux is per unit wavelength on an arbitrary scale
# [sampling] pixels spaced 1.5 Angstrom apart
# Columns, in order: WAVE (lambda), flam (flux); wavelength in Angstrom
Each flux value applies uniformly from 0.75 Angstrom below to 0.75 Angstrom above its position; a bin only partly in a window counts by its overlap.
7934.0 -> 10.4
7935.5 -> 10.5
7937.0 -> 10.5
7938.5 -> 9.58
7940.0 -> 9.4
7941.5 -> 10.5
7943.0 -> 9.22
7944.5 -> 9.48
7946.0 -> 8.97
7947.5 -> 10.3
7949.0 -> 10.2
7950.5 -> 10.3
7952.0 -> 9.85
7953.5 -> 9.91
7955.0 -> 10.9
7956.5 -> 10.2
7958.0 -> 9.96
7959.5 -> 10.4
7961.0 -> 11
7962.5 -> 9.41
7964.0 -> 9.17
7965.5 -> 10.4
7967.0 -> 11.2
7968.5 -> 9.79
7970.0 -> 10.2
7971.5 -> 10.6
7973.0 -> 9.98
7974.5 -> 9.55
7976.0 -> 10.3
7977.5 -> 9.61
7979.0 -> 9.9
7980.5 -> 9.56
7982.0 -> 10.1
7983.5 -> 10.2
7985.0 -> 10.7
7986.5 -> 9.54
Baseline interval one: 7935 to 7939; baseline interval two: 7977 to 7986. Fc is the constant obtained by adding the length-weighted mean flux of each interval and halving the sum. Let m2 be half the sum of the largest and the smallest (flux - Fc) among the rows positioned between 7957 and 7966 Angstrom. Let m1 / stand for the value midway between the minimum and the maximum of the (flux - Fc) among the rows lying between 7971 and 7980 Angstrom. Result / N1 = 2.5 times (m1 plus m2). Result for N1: -0.16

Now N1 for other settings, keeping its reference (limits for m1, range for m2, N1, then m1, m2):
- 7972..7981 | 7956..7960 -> -0.29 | -0.19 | 0.07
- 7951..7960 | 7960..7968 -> 0.84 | 0.26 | 0.07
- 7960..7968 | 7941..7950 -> -0.76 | 0.07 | -0.38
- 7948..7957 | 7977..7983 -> -0.04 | 0.26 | -0.28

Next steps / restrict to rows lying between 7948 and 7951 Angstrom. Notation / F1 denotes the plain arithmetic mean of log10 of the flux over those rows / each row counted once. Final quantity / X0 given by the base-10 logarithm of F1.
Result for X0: 0.005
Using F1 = 1.01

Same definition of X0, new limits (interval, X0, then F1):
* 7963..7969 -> 0.002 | 1.00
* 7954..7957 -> 0.010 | 1.02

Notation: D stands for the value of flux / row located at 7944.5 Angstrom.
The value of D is 9.48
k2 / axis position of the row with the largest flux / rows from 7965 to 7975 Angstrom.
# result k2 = 7967.0 Angstrom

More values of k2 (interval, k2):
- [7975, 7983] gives 7976.0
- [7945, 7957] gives 7955.0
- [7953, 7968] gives 7967.0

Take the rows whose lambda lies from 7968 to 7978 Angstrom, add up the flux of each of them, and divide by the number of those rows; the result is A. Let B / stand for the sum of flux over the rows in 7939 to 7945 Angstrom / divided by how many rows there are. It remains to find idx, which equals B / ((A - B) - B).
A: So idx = -1.04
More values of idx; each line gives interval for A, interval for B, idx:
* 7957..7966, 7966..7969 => -0.96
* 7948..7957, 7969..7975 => -1.01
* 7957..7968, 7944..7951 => -1.04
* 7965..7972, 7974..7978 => -1.07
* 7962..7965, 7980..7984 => -0.94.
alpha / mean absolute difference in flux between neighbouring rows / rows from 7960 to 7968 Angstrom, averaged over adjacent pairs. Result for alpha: 1.0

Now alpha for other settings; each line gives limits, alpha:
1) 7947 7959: 0.4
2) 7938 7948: 0.8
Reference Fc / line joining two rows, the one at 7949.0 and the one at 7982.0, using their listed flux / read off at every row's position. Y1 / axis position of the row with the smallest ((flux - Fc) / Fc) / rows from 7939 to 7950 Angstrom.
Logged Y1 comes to 7946.0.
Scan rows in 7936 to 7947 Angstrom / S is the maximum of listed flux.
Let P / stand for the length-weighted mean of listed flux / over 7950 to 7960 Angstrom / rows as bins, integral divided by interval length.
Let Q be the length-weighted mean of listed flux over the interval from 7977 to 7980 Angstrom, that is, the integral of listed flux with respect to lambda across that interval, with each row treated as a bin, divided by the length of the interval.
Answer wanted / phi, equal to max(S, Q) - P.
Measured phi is 0.3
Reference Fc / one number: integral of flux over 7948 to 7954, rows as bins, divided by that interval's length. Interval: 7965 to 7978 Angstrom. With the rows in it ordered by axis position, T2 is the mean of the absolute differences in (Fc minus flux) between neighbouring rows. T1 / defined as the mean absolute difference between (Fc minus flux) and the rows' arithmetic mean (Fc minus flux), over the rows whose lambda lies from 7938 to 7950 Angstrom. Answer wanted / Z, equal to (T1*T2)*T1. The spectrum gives 0.15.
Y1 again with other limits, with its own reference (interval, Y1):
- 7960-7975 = 7964.0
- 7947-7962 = 7952.0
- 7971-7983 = 7974.5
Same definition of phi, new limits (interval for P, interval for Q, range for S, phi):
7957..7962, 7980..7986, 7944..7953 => -0.1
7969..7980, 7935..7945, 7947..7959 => 0.9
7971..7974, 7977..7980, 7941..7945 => 0.3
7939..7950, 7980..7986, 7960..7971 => 1.5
